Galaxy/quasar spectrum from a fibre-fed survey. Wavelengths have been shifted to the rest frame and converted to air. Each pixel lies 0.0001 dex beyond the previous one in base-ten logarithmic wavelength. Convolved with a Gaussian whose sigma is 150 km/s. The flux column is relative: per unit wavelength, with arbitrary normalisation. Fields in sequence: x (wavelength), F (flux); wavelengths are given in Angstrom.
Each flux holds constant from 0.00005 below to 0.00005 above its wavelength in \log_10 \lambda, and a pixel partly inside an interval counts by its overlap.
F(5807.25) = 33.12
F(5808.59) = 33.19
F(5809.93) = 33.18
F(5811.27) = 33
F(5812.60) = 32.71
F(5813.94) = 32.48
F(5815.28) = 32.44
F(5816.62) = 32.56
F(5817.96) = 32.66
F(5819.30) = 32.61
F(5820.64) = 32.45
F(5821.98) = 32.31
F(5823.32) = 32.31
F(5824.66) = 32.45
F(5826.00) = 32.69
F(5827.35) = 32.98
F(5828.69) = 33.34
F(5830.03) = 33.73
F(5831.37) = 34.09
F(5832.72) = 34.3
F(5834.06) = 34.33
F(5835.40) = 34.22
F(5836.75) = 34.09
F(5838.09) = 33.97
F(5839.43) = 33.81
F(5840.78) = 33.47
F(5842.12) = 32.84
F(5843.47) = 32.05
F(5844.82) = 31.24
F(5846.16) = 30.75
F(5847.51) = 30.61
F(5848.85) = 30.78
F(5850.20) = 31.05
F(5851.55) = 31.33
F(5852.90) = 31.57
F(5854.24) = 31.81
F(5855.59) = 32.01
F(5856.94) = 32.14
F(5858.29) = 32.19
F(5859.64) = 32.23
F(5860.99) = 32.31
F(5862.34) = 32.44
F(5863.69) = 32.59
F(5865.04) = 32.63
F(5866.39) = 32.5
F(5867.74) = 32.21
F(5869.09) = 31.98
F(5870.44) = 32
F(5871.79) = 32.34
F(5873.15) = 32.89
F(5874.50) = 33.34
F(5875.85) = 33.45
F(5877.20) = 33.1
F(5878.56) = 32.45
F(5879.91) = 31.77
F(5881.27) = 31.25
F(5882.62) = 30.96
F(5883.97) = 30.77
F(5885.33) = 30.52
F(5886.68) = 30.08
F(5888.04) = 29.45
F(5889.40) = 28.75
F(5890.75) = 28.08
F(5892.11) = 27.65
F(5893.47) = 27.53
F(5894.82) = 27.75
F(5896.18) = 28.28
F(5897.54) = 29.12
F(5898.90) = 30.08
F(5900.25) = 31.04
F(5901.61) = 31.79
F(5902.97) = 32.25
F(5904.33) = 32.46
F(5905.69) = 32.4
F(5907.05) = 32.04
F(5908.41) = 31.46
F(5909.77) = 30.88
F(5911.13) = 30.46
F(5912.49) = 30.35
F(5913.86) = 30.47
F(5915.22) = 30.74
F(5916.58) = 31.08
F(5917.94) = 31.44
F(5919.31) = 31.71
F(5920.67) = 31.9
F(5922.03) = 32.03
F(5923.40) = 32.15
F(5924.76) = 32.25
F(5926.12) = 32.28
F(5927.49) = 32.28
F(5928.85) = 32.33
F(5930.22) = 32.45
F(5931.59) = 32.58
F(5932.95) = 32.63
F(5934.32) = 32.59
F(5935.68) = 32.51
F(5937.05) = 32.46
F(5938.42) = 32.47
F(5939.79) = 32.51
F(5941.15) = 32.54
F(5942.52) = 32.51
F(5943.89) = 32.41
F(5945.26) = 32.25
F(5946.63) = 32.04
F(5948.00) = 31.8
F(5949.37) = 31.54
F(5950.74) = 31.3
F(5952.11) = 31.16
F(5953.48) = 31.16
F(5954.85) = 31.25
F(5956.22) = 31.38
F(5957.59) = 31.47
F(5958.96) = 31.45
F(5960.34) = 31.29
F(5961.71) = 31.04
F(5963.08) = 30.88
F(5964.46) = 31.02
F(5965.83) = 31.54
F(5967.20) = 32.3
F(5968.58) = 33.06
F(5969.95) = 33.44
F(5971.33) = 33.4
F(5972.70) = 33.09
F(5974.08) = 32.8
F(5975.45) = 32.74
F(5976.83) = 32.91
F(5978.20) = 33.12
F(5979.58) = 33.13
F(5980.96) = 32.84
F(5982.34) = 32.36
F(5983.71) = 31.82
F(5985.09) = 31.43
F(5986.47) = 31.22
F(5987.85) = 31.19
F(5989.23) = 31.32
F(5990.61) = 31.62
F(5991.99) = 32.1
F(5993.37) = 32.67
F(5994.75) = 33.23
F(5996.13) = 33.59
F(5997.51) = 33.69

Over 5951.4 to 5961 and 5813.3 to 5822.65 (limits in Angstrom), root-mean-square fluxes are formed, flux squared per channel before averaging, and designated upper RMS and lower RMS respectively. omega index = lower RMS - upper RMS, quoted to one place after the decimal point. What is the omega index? 1.2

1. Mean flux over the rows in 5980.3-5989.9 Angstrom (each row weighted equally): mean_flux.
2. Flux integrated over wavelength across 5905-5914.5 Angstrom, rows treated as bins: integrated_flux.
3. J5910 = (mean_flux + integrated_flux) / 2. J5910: 164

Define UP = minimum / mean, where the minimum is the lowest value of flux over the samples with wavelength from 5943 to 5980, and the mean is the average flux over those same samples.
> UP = 0.96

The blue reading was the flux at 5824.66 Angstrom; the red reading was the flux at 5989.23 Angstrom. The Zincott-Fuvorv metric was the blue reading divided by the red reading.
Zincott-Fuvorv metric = 1.04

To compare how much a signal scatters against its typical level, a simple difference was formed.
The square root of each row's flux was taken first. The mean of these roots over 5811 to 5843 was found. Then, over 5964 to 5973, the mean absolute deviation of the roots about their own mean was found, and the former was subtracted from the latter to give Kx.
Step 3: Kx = -5.69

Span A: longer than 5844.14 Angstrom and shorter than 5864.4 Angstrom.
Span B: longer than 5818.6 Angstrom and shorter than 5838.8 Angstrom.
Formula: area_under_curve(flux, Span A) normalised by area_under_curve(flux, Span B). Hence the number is 0.95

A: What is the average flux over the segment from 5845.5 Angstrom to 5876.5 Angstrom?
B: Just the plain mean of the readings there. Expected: 32.1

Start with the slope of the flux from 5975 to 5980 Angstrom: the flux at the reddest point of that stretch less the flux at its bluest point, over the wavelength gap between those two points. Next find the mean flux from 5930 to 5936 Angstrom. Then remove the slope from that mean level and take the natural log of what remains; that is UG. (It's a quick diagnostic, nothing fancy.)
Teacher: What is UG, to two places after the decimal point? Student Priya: 3.48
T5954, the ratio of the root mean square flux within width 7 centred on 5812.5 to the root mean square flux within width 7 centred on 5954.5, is 1.05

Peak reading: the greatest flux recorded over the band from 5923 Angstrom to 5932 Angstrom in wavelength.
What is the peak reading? 32.58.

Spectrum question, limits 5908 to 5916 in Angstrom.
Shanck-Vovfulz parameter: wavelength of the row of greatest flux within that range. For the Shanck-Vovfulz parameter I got 5908.41 Angstrom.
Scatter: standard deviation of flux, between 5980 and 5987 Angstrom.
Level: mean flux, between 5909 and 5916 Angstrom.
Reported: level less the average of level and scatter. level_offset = 15.0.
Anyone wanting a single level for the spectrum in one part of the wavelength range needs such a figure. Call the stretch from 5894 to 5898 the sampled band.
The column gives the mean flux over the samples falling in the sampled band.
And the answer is 28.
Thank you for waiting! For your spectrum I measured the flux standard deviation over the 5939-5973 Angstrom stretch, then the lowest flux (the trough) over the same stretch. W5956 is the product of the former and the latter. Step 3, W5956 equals 24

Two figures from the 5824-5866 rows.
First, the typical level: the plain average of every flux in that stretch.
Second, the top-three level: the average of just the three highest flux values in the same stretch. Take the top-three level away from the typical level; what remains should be -1.7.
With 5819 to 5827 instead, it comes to -0.1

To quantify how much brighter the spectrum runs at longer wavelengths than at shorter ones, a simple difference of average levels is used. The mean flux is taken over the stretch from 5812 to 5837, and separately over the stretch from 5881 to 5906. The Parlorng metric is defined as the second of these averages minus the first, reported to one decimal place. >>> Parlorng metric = -3.1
